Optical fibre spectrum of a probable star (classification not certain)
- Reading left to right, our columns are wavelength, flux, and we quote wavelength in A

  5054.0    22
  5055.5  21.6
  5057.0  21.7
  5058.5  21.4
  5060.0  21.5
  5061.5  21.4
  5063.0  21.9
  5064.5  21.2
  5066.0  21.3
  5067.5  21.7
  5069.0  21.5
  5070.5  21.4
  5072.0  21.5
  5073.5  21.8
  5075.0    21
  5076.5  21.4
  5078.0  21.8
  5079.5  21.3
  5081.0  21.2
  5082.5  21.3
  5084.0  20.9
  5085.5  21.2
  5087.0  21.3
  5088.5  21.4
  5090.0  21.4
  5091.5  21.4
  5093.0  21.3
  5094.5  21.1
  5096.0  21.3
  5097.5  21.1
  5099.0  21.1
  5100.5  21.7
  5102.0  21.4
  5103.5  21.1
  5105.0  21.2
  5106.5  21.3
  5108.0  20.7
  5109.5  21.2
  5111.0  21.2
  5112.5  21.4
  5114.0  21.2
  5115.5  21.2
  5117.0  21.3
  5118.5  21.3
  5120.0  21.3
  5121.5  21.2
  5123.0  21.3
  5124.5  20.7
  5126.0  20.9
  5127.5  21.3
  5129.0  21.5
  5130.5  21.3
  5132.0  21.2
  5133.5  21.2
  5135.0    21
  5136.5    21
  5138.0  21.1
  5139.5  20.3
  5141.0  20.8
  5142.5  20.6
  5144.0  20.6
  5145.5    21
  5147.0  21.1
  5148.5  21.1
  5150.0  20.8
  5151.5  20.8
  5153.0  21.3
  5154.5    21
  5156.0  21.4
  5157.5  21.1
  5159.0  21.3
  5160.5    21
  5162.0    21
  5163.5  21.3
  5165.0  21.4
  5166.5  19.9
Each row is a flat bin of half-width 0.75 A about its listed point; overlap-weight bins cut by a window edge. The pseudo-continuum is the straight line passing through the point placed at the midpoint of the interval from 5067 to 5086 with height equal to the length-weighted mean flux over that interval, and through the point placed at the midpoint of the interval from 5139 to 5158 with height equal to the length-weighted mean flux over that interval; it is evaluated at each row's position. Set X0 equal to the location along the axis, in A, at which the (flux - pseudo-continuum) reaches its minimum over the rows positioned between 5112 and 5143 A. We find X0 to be 5139.5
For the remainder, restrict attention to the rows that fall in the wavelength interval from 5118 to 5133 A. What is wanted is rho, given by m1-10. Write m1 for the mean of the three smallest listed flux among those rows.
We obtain 10.9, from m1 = 20.9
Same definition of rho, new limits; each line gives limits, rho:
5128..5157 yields 10.5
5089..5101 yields 11.1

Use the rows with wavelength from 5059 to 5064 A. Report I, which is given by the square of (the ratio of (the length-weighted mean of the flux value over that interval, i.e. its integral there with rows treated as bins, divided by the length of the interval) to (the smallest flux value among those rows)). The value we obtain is 1.02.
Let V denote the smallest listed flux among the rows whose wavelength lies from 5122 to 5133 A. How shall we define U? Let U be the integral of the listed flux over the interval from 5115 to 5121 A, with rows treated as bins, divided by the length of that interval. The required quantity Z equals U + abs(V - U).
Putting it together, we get 21.85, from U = 21.3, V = 20.7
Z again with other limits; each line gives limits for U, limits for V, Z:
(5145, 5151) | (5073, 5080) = 21.00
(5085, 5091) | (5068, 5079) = 21.67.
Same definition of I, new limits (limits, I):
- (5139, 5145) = 1.03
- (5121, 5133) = 1.05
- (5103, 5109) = 1.04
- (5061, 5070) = 1.03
